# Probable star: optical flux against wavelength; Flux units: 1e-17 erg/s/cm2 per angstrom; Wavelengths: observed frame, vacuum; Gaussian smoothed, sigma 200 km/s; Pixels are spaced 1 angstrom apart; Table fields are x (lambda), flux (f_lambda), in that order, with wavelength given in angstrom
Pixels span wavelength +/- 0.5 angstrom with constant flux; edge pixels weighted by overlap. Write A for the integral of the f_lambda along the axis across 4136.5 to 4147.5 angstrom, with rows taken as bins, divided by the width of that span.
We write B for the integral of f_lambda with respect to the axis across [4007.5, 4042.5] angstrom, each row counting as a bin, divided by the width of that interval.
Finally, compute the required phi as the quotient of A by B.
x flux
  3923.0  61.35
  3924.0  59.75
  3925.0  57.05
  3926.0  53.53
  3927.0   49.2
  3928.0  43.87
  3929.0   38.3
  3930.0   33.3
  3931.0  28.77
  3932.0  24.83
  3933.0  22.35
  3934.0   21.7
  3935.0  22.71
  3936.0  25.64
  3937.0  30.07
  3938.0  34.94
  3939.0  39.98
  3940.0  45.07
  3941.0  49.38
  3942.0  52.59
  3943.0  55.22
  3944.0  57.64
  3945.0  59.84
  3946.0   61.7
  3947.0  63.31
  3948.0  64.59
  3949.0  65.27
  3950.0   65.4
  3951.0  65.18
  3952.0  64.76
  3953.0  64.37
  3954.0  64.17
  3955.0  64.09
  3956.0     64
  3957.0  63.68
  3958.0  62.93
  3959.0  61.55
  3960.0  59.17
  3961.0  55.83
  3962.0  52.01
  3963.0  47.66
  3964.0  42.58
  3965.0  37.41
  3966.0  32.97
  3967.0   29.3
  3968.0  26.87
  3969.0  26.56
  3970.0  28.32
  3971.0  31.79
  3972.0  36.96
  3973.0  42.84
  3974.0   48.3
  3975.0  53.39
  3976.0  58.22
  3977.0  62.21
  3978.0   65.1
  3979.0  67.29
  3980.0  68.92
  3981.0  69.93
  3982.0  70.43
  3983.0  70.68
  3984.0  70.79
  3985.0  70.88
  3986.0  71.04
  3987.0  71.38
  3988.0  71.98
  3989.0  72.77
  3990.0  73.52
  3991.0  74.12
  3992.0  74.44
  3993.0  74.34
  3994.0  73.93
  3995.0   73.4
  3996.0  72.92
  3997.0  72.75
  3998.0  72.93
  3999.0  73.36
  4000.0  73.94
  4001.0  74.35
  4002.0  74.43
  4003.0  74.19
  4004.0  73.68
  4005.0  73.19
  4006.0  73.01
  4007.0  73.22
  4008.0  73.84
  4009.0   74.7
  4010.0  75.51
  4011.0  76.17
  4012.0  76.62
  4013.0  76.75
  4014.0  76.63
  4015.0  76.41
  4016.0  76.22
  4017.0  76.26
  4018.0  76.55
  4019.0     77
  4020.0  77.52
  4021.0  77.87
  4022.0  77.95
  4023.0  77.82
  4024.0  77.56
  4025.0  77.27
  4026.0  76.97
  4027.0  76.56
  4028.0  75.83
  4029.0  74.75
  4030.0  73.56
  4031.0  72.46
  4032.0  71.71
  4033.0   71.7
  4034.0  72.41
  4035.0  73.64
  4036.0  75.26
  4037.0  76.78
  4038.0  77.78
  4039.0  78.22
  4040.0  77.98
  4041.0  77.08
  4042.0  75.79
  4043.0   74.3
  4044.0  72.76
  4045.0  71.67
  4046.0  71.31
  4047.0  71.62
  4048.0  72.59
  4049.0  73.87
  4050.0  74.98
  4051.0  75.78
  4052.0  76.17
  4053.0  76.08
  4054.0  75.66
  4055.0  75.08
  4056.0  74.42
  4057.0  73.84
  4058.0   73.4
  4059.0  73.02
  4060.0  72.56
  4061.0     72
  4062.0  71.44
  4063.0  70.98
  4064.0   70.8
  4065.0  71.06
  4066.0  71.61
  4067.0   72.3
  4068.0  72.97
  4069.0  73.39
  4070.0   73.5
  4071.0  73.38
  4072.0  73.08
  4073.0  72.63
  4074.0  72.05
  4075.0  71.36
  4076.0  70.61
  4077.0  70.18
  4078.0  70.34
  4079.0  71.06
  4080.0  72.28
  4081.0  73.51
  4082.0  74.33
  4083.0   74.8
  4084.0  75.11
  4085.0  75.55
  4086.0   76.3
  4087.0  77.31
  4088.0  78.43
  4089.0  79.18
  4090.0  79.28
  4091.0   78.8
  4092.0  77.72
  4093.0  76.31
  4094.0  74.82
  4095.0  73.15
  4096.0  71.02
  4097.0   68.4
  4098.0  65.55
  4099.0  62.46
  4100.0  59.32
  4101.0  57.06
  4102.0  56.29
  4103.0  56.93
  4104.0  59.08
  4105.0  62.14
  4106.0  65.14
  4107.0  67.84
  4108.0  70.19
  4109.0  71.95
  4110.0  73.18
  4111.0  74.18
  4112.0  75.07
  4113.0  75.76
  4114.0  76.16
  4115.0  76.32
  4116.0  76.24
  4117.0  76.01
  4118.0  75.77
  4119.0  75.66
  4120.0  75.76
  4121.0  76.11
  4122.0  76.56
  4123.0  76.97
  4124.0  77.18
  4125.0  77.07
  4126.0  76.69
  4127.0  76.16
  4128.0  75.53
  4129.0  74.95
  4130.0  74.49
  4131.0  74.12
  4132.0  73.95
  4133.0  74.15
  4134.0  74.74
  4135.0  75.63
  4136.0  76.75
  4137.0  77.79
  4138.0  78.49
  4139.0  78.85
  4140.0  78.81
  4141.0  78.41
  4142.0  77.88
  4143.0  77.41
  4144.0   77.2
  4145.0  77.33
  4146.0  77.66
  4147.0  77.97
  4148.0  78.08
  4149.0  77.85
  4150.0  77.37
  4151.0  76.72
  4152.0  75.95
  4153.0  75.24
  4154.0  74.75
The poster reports 1.03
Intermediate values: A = 78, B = 75.9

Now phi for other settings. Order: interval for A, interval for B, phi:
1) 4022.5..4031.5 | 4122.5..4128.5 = 0.99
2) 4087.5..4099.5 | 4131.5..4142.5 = 0.96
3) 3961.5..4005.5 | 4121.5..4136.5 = 0.80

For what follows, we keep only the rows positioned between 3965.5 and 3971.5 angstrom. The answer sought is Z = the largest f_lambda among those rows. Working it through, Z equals 32.97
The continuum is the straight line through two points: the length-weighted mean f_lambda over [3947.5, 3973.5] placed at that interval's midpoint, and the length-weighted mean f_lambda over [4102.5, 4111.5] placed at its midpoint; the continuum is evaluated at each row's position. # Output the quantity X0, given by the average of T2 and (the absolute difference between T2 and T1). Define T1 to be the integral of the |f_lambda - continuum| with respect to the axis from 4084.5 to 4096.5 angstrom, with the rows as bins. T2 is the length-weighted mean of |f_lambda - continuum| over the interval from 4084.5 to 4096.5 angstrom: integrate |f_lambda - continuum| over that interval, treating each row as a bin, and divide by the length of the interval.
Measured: 69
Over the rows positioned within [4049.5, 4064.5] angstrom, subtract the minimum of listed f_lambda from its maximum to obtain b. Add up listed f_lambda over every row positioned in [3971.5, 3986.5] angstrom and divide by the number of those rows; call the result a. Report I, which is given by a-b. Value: 56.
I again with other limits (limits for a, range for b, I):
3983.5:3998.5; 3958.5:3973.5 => 38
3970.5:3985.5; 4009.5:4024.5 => 57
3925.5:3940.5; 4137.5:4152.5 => 31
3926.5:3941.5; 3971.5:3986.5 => 0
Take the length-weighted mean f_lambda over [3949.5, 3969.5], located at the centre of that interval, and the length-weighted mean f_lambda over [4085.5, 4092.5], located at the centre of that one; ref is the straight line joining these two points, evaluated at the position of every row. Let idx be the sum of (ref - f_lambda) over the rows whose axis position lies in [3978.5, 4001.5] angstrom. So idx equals -313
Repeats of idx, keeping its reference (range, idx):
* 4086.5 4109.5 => 250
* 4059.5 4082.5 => 58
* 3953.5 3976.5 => 142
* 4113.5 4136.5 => 218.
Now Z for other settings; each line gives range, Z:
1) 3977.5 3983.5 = 70.68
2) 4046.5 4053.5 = 76.17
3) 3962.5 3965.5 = 47.66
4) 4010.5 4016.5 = 76.75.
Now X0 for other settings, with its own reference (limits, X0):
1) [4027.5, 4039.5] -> 95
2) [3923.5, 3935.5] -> 88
